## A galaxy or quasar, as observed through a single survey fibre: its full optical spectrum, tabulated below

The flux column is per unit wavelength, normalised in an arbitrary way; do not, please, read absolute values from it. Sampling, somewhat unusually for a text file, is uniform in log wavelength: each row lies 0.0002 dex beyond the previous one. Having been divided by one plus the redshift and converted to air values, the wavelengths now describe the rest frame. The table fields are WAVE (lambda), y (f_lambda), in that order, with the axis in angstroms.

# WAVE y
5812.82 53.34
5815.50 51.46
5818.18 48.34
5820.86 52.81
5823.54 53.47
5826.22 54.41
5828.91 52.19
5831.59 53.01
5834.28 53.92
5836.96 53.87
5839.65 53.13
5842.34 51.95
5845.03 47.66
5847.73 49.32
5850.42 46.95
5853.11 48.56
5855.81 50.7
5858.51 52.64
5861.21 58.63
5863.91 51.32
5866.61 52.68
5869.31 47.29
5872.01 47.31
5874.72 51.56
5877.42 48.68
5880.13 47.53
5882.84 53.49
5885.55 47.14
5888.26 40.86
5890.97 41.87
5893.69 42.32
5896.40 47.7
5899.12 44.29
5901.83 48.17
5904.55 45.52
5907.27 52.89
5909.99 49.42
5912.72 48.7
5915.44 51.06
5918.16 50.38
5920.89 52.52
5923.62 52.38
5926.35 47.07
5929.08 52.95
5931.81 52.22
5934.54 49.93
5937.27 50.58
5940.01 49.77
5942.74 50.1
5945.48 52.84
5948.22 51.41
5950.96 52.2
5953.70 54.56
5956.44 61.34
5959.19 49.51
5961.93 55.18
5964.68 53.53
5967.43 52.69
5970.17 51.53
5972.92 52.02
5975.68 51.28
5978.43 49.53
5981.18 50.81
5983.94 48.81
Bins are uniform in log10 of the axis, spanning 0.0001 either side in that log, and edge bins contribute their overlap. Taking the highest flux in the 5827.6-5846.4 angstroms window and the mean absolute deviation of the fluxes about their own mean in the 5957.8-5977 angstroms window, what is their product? 72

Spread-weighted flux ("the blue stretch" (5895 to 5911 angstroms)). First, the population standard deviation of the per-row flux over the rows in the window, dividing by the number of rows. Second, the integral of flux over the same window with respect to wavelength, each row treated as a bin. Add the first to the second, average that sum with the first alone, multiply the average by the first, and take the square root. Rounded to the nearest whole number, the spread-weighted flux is 33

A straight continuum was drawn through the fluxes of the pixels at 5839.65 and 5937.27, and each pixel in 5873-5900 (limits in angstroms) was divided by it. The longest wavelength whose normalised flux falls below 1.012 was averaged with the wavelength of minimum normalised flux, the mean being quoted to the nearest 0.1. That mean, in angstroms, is 5893.7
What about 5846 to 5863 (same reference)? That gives 5854.5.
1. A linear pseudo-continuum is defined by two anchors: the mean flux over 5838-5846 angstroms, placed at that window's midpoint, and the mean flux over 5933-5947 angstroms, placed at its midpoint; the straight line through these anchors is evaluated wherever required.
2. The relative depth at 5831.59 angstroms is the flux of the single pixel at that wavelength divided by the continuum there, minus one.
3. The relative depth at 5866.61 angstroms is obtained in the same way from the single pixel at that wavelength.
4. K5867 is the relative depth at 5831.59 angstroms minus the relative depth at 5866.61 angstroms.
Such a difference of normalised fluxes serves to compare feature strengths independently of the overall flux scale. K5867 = 0.00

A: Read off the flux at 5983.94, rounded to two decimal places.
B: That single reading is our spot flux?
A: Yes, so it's 48.81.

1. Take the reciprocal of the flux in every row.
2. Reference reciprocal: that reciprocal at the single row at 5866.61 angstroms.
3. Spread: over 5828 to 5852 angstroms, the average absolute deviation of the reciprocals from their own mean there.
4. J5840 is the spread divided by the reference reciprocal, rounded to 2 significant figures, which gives 0.046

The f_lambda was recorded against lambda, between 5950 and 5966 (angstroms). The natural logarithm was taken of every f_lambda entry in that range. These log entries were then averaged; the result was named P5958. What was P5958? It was 3.99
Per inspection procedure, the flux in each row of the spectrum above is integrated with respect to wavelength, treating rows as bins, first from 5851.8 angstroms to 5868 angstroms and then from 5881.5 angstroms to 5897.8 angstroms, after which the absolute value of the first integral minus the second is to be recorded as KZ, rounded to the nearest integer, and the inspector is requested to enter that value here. 107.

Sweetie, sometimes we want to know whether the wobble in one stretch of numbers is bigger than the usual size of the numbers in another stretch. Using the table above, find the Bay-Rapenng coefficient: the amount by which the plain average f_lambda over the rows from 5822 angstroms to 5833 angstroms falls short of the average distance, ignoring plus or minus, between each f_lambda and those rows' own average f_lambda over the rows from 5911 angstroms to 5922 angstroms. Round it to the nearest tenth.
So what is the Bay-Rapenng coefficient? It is -52.1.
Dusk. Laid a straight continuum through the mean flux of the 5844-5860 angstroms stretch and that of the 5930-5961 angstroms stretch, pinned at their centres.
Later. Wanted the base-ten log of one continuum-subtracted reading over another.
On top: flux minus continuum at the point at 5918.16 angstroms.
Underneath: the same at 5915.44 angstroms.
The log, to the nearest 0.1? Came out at 0.6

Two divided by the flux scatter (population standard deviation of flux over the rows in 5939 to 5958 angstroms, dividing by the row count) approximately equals 0.55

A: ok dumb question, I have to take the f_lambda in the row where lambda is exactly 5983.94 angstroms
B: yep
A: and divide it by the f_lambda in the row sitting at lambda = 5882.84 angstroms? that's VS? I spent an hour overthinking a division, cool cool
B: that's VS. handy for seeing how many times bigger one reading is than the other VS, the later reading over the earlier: 0.91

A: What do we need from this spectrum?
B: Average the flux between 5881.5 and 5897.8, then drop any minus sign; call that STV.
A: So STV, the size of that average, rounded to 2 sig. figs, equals 46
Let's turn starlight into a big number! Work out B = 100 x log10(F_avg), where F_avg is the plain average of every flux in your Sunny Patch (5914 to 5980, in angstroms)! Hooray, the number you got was 172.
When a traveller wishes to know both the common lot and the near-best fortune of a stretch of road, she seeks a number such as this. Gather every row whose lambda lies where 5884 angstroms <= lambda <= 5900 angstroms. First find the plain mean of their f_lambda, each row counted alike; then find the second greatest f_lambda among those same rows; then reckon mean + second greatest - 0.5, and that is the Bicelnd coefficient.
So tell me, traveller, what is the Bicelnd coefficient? 91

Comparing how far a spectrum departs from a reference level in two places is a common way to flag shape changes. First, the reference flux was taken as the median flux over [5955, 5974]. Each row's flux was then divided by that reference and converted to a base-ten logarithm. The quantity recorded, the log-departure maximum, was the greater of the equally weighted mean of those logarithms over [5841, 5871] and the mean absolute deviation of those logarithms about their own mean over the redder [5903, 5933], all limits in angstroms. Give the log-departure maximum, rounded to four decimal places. 0.0178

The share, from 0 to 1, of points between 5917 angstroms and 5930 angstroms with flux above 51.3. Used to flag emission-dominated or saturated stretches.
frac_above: 0.60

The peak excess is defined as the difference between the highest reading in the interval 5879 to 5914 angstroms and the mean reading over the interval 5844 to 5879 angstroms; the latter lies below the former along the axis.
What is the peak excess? 3.2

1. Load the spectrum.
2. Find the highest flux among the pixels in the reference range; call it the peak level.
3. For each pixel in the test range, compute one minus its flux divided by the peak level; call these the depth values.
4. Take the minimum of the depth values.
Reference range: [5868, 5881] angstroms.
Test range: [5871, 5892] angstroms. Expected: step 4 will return -0.037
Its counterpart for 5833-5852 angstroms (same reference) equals -0.046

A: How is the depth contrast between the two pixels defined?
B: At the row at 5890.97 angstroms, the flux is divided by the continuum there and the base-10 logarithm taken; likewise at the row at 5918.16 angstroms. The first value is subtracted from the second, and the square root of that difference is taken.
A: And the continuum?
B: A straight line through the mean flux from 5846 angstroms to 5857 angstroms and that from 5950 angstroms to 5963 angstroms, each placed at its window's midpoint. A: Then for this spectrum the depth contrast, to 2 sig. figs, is 0.26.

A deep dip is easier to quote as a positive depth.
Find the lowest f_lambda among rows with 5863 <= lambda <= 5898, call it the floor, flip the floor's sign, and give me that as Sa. -41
